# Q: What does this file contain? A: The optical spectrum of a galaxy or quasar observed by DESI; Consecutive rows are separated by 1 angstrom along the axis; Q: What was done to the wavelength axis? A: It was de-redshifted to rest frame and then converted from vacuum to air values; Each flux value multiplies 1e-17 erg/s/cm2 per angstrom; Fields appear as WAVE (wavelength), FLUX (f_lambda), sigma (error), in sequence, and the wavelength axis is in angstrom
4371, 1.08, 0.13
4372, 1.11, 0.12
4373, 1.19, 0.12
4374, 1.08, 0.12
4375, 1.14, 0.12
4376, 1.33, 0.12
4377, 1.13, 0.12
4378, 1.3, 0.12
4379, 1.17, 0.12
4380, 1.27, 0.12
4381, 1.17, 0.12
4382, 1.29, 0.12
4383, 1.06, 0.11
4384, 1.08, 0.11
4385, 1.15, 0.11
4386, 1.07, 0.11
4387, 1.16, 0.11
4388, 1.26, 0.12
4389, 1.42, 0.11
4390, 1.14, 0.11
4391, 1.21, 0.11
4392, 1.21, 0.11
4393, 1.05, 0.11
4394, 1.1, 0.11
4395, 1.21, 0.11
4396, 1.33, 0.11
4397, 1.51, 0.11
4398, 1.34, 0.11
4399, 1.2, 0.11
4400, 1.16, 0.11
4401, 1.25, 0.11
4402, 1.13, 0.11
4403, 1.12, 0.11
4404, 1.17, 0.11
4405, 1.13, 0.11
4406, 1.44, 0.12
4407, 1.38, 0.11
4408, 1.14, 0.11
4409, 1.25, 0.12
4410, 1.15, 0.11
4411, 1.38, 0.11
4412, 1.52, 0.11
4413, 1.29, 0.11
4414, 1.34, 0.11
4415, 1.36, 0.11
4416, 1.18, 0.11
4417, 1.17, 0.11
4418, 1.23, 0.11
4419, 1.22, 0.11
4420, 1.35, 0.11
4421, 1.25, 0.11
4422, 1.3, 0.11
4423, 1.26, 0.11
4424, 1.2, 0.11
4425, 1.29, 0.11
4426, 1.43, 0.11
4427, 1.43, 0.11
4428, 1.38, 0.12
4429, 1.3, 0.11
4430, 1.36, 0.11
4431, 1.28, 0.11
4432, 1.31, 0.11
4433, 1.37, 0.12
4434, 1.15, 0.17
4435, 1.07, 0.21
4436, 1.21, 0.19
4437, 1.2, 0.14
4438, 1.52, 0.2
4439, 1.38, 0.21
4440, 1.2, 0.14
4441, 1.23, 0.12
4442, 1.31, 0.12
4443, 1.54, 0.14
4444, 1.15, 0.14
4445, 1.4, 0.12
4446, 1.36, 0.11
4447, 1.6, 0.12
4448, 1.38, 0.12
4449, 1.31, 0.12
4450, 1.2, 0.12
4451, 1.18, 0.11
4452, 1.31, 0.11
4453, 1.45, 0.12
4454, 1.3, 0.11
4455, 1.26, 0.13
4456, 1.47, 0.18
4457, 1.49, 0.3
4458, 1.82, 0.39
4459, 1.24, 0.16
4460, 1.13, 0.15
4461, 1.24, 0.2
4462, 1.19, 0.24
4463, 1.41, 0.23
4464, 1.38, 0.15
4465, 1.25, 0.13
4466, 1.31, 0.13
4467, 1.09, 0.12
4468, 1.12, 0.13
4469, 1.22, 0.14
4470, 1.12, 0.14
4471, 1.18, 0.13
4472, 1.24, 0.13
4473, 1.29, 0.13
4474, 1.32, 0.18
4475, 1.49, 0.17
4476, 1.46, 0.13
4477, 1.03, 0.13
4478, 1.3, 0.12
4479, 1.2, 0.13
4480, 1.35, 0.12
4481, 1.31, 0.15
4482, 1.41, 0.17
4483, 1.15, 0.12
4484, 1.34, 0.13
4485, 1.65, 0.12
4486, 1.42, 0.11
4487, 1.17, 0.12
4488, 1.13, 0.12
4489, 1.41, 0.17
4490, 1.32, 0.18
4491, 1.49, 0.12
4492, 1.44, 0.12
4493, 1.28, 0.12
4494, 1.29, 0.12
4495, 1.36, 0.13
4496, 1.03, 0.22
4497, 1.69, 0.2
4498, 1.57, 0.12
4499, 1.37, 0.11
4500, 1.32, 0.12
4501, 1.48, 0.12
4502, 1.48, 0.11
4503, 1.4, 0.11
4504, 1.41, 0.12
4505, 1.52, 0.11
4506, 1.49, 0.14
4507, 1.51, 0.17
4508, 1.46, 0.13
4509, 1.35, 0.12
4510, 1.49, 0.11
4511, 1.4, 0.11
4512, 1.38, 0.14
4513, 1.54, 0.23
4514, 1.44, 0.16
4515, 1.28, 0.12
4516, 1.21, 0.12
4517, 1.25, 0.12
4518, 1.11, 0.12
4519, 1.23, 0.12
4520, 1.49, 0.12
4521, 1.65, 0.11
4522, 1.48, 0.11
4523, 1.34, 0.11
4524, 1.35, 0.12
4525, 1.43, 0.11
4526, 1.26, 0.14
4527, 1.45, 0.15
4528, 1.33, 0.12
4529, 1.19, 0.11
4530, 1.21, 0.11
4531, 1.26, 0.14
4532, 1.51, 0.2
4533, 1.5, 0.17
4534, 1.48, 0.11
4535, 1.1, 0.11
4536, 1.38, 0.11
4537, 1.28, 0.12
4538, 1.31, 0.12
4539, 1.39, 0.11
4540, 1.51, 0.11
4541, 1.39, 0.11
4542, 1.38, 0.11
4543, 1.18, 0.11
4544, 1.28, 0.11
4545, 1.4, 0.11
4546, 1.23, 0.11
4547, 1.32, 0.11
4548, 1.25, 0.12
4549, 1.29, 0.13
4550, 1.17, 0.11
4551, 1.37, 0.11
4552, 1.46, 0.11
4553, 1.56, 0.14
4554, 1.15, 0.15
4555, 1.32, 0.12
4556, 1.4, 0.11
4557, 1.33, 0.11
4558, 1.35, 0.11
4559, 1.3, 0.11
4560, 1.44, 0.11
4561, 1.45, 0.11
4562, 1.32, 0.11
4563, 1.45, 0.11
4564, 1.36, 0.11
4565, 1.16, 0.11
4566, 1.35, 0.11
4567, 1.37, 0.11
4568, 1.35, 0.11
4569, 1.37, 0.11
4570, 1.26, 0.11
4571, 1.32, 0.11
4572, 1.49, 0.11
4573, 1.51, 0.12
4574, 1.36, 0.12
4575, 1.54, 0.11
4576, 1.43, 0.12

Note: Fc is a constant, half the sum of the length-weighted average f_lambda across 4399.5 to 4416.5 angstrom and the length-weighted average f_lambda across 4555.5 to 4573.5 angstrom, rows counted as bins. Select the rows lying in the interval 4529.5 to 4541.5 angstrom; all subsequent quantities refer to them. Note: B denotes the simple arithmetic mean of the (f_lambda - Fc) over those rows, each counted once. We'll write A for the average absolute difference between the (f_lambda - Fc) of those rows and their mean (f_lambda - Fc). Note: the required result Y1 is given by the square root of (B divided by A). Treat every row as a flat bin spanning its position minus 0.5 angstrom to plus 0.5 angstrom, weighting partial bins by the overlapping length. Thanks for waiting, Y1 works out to 0.67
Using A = 0.107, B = 0.05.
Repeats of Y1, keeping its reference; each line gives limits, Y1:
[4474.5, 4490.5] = 0.28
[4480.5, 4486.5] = 0.78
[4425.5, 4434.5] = 0.58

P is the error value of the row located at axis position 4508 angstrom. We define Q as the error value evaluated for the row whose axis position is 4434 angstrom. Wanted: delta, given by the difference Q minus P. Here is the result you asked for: 0.040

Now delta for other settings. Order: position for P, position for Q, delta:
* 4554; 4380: -0.030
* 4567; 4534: 0.000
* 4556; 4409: 0.010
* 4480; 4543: -0.010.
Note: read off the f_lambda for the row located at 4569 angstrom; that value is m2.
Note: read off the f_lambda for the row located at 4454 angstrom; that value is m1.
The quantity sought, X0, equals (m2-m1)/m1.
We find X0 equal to 0.05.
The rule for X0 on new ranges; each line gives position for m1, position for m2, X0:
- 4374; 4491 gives 0.38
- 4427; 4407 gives -0.03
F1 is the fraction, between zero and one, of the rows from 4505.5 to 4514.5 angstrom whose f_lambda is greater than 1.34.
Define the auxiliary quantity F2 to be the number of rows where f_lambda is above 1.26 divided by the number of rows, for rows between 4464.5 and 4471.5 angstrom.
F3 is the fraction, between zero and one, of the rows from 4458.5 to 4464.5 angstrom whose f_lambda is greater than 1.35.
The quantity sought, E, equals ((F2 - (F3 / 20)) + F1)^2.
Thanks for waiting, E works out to 1.3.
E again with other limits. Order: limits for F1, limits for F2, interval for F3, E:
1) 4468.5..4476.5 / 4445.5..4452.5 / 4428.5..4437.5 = 0.9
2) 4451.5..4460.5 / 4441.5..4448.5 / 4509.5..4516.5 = 1.6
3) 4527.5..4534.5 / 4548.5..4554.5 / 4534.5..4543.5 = 1.1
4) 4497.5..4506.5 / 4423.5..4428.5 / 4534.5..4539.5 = 2.8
